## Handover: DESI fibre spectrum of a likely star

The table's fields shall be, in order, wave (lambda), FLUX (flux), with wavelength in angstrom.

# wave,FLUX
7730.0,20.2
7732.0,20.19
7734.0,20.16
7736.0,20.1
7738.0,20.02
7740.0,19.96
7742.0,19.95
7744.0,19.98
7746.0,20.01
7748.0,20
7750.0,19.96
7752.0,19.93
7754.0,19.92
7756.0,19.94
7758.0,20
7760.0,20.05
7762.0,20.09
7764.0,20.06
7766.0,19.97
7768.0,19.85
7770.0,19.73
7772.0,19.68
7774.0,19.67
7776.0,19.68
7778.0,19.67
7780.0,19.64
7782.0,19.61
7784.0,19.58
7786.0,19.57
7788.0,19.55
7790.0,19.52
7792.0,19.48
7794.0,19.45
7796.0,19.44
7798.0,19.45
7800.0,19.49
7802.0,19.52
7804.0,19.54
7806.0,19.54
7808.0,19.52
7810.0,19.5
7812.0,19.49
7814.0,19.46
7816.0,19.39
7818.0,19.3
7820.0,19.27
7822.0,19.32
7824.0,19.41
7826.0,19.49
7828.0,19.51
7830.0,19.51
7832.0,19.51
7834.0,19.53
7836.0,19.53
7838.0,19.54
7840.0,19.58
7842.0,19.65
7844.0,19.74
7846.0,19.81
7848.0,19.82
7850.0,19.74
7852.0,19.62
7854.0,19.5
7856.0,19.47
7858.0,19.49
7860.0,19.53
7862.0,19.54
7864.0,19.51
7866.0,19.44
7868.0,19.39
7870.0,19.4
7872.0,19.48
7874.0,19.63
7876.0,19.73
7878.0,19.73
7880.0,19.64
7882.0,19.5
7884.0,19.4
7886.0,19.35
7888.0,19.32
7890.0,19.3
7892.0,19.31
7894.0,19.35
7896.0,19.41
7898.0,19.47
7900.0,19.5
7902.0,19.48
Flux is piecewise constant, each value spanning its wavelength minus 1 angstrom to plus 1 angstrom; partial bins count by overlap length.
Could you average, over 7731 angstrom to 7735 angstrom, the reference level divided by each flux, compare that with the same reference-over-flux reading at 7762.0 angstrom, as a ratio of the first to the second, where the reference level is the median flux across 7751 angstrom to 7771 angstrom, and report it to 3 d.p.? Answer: 0.996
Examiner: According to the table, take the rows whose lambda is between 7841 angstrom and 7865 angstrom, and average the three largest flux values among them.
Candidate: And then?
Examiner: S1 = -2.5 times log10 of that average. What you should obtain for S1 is -3.24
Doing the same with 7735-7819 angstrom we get -3.26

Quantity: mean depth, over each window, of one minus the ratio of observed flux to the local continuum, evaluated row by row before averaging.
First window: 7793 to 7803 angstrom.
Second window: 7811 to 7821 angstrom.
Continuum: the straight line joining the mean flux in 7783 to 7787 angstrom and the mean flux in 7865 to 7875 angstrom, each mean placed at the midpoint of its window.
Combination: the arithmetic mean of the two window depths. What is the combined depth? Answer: 0.0062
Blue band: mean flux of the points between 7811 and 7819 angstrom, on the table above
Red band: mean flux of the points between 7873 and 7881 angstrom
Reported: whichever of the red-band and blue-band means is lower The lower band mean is 19.4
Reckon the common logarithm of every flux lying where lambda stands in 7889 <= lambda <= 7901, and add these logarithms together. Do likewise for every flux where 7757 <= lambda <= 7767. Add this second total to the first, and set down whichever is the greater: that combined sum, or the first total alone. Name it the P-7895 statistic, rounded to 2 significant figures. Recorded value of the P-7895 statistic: 14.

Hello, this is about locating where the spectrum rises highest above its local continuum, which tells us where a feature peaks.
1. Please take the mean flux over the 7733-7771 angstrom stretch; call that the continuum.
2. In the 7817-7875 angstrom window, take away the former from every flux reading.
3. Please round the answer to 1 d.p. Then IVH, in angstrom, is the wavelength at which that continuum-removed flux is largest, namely 7848.0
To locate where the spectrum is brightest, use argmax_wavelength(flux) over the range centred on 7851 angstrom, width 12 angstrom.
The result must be 7848.0 angstrom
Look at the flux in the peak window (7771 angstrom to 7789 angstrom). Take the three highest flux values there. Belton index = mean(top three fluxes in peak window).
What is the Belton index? 19.68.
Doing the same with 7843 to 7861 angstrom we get 19.79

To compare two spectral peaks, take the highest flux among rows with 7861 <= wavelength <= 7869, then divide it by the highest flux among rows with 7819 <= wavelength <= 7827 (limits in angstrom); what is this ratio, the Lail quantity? 1.00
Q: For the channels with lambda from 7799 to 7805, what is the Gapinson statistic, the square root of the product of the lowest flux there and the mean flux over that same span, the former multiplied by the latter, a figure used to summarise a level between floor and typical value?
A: 19.5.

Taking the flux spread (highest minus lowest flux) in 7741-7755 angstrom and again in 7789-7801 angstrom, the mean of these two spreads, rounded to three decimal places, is 0.085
